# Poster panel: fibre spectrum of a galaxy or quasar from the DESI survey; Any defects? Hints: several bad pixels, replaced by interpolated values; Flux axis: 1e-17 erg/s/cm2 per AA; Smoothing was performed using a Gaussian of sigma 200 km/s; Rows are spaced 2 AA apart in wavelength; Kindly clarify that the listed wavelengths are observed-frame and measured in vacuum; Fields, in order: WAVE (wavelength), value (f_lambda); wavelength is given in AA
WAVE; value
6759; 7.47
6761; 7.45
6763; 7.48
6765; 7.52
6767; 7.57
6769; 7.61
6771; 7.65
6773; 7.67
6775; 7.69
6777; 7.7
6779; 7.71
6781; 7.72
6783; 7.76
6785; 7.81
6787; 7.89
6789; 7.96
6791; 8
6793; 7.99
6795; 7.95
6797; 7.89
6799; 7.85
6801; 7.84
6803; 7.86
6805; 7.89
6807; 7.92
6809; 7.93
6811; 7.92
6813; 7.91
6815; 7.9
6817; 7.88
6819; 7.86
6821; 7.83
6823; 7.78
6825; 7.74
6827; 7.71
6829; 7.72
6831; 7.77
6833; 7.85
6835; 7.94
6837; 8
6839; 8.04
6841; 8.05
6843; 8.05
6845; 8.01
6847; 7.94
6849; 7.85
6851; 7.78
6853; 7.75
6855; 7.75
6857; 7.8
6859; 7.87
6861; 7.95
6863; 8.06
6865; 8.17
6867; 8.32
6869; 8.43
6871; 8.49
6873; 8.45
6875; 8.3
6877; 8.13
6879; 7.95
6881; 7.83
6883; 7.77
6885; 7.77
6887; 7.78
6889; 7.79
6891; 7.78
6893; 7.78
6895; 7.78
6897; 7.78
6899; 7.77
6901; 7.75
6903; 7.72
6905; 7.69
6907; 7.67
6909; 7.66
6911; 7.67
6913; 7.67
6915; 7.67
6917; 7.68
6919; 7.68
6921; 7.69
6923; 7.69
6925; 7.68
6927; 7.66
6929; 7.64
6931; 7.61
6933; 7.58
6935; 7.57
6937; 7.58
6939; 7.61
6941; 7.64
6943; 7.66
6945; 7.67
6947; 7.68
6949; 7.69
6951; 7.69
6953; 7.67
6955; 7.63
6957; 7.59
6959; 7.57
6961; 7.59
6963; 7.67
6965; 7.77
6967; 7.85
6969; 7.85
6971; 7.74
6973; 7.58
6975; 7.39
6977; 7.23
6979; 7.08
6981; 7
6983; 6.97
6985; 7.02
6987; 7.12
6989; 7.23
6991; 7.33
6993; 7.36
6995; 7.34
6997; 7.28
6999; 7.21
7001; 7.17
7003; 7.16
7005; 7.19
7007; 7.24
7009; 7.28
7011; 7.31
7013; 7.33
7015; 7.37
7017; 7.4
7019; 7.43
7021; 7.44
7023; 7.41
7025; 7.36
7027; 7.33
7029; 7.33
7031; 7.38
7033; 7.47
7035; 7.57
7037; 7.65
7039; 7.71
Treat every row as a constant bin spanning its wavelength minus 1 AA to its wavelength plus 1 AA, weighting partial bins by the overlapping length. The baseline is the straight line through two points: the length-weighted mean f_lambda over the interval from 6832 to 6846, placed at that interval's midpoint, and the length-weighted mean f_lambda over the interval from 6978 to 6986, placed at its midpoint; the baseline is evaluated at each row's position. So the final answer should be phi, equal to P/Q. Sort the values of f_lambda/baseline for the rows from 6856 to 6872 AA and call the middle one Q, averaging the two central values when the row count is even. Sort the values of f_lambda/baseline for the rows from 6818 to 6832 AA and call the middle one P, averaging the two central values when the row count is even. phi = 0.93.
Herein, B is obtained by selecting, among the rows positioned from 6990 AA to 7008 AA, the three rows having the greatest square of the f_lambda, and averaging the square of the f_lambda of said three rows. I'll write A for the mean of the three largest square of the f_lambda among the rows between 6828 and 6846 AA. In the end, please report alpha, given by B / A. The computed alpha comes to 0.83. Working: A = 64.7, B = 53.9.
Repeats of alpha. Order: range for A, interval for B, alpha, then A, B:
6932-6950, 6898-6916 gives 1.02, 59.0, 60.0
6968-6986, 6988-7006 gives 0.90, 59.7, 53.9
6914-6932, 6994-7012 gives 0.90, 59.1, 53.4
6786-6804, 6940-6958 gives 0.93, 63.7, 59.1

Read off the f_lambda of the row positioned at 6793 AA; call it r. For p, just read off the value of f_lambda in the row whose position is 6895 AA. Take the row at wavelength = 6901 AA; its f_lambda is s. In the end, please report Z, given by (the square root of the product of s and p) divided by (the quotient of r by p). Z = 7.6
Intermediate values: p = 7.78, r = 7.99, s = 7.75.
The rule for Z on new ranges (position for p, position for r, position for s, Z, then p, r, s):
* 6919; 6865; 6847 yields 7.3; 7.68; 8.17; 7.94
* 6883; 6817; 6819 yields 7.7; 7.77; 7.88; 7.86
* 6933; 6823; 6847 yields 7.6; 7.58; 7.78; 7.94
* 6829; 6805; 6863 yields 7.7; 7.72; 7.89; 8.06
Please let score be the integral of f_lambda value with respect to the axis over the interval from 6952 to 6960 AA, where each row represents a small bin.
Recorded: 61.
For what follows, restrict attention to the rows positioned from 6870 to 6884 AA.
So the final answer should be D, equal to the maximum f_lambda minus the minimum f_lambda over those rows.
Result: 0.72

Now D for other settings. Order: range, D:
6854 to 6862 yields 0.20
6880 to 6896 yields 0.06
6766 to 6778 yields 0.13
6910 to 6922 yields 0.02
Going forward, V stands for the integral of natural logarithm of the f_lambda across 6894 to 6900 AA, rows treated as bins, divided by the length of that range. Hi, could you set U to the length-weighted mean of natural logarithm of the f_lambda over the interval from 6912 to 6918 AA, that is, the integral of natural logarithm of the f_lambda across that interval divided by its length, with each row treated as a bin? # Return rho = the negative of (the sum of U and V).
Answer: -4.09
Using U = 2.04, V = 2.05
